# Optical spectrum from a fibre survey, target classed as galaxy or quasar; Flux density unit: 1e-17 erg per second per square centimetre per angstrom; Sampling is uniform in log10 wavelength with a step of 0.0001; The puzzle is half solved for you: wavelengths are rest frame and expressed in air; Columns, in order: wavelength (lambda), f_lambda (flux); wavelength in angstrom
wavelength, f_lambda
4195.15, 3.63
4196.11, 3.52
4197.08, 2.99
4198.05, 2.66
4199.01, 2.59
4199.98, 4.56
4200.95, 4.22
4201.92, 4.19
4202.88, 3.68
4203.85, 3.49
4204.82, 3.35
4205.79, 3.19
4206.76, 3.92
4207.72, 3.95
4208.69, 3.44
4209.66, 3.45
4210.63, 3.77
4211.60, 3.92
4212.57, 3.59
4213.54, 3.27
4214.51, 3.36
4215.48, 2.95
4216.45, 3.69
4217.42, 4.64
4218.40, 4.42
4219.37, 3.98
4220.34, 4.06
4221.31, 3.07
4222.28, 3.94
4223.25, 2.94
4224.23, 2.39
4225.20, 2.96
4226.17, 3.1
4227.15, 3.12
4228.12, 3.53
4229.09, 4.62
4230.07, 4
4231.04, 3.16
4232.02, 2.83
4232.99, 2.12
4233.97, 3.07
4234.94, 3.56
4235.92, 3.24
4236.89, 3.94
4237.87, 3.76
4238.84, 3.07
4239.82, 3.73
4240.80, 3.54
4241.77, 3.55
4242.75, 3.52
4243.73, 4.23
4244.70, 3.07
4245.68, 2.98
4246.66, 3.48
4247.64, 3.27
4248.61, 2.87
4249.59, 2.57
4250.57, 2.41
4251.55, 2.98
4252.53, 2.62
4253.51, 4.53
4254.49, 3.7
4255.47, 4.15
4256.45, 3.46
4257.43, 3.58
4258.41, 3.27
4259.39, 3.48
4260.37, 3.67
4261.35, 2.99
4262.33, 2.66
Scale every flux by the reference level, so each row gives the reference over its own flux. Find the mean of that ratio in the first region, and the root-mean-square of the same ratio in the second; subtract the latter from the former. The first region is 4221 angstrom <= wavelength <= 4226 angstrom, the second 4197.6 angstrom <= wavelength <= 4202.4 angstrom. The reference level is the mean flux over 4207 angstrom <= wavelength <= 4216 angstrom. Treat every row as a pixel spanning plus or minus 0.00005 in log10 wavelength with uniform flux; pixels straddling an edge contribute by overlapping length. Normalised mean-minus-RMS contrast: 0.12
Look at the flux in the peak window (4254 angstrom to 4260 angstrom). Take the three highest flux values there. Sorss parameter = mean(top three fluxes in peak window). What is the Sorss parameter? 3.81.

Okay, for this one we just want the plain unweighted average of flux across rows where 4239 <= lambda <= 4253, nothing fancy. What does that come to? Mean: 3.20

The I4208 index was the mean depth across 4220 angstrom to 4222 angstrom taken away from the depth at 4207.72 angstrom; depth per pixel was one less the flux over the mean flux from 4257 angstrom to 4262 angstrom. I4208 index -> -0.11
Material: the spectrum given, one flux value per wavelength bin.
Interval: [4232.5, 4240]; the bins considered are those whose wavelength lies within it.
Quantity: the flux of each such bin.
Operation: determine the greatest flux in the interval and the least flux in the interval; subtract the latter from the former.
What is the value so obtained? 1.8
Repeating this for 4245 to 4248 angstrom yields 0.5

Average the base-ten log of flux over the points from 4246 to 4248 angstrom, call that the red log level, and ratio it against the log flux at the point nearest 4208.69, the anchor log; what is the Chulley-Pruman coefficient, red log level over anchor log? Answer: 0.98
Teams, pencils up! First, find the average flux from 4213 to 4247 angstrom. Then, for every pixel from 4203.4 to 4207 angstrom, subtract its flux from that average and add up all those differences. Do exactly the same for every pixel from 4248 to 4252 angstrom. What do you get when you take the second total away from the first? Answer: -3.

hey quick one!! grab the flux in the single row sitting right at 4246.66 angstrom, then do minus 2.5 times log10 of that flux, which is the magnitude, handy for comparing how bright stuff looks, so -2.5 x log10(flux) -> -1.35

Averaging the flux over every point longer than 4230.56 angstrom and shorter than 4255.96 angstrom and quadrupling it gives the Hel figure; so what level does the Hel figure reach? 13.2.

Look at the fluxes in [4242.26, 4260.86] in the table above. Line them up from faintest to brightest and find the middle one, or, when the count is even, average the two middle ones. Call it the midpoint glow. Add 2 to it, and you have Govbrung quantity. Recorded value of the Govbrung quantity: 5.46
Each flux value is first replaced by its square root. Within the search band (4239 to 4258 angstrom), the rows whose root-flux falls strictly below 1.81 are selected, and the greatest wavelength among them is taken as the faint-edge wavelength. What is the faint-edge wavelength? 4252.53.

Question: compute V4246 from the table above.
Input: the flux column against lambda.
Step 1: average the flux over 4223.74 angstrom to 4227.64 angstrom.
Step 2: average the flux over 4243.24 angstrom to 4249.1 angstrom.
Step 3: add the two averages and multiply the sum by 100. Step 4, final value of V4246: 621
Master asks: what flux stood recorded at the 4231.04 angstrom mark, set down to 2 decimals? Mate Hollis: 3.16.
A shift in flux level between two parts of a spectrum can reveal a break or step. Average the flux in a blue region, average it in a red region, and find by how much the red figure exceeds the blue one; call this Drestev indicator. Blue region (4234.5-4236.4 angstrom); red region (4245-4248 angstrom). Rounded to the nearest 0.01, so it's -0.16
